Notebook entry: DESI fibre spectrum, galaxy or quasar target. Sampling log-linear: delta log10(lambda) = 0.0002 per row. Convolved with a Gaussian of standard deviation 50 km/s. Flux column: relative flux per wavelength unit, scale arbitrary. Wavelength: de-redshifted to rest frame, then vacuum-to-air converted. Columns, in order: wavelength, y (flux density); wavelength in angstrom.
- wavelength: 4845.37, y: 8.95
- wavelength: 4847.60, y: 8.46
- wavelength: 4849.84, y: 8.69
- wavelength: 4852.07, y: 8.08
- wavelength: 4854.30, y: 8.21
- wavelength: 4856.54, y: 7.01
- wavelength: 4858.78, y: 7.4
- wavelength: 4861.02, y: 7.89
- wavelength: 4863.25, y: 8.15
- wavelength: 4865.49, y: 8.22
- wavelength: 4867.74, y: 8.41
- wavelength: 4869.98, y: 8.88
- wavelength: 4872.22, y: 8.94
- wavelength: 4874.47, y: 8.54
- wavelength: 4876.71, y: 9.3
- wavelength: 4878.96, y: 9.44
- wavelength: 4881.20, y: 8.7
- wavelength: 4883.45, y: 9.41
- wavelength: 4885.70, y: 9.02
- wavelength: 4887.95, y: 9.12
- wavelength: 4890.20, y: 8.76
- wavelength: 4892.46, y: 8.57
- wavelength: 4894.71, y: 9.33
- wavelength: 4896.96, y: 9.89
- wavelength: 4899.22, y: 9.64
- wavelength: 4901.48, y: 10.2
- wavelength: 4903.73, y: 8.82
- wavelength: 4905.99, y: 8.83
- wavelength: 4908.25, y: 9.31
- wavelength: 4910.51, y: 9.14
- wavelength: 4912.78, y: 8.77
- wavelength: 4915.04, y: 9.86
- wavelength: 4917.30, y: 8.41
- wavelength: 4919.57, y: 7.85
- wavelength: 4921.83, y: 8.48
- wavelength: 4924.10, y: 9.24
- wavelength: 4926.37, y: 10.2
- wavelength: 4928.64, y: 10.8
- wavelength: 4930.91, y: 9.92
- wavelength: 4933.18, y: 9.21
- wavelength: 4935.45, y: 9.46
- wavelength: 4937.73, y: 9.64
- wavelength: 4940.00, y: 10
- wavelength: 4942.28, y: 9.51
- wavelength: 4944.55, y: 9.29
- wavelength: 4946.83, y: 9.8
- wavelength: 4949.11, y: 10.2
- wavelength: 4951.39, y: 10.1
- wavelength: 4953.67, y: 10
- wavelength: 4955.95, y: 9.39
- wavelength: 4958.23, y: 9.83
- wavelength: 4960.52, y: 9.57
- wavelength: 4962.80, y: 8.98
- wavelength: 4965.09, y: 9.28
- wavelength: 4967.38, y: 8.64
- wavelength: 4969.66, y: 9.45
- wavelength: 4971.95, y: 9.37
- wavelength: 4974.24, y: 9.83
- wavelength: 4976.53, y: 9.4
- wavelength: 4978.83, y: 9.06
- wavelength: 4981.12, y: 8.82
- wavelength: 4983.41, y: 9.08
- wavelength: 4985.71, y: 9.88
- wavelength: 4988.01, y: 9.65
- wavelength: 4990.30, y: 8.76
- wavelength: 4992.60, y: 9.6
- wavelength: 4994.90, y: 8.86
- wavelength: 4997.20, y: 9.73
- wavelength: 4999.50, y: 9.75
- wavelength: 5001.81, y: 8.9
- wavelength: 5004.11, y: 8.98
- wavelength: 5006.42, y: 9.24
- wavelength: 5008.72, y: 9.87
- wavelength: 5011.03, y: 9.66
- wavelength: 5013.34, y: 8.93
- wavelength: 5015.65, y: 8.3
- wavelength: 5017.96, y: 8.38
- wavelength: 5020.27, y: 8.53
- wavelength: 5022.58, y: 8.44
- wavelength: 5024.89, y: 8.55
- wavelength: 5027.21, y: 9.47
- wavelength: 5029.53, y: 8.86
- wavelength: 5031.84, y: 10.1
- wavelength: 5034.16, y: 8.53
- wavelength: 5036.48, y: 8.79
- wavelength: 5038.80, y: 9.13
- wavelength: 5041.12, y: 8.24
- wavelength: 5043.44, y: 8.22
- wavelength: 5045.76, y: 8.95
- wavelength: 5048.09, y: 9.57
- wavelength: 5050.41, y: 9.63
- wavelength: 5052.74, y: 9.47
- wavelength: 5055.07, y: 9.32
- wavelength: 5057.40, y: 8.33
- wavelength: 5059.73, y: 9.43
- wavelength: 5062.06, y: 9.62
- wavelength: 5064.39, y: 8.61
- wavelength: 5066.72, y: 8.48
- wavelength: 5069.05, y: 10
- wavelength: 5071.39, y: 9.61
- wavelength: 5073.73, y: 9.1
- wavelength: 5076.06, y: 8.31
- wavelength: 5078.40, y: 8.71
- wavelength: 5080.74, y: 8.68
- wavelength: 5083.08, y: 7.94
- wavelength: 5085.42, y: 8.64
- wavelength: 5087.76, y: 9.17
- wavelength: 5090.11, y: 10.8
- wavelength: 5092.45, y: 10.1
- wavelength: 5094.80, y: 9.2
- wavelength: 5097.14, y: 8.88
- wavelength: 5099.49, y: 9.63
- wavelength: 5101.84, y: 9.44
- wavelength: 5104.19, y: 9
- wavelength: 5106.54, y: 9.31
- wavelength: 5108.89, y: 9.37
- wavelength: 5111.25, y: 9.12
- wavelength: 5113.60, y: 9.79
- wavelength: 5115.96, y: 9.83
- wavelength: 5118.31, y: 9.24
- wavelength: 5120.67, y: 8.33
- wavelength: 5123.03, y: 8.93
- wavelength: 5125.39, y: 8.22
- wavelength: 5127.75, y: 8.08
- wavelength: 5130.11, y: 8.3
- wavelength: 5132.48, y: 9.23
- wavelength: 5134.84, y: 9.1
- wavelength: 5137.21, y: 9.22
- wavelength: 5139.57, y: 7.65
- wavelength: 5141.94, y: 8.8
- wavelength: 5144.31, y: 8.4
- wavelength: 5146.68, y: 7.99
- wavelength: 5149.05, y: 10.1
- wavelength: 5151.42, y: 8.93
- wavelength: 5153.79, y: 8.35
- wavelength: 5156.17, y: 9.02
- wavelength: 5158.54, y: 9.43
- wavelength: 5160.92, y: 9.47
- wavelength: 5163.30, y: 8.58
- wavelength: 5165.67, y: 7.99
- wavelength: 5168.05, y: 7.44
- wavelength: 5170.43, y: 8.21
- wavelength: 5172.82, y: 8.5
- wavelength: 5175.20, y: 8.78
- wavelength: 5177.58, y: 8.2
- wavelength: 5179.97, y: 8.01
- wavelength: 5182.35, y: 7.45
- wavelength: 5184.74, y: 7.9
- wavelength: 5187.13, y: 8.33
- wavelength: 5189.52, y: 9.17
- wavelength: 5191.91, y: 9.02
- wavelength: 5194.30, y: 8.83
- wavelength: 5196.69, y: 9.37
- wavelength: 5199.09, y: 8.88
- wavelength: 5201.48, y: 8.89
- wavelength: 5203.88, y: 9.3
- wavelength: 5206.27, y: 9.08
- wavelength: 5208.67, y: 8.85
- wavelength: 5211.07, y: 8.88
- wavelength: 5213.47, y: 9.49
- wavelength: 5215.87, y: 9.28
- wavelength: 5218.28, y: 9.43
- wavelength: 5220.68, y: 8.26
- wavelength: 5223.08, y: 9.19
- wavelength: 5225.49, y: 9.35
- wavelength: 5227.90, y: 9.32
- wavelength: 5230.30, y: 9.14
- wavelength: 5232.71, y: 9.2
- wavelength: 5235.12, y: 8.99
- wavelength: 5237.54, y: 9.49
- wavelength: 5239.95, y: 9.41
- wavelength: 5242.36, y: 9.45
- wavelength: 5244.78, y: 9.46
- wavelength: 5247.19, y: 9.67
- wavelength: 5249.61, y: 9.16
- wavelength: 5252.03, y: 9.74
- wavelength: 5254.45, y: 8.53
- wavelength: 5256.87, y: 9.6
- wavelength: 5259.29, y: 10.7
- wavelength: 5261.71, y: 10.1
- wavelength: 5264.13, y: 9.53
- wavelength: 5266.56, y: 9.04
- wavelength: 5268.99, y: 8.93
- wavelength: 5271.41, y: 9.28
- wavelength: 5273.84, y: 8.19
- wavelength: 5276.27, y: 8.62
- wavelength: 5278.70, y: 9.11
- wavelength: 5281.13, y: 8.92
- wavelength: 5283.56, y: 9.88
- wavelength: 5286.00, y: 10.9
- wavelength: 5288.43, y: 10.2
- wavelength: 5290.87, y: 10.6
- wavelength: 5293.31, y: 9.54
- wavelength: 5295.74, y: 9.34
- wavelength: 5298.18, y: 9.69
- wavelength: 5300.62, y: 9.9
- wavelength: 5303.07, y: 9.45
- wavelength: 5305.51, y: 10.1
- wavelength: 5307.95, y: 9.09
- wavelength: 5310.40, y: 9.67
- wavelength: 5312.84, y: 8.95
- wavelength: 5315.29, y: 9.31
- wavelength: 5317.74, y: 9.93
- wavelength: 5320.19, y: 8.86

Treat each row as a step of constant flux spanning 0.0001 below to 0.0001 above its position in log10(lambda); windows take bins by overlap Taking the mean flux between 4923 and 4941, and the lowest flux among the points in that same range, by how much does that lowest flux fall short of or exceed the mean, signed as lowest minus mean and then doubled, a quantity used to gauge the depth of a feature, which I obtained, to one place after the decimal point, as -1.2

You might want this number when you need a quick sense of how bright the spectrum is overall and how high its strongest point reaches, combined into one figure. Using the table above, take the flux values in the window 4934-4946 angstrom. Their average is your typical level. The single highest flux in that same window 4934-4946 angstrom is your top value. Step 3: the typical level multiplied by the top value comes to 95.8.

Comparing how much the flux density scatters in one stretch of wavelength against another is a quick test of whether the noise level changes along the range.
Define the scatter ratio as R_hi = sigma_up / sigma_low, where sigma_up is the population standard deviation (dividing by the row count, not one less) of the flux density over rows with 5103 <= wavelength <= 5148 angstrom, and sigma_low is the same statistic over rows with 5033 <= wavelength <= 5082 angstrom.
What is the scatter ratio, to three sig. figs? 1.13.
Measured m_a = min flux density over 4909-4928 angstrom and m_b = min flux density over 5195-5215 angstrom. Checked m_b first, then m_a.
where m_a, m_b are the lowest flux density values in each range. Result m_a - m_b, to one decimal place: -1.0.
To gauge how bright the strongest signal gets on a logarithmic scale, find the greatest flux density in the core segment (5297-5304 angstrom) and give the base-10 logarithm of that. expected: 1.00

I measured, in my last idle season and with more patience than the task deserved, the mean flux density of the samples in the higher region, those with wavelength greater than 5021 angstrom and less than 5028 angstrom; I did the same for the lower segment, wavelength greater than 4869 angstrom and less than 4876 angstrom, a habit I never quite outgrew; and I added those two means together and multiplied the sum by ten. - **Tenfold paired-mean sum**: 176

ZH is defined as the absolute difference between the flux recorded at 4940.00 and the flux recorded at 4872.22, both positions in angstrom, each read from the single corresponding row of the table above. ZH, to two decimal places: 1.06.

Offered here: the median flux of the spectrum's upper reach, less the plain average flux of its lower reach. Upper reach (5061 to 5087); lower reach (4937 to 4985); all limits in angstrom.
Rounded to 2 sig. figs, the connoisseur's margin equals -0.81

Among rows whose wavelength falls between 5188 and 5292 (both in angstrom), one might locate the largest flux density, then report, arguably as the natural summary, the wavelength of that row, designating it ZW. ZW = 5286.00 angstrom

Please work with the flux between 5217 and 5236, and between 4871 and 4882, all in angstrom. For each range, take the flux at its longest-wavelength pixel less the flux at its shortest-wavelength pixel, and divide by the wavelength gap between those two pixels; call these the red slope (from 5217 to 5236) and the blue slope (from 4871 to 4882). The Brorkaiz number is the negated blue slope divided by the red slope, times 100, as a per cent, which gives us -102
